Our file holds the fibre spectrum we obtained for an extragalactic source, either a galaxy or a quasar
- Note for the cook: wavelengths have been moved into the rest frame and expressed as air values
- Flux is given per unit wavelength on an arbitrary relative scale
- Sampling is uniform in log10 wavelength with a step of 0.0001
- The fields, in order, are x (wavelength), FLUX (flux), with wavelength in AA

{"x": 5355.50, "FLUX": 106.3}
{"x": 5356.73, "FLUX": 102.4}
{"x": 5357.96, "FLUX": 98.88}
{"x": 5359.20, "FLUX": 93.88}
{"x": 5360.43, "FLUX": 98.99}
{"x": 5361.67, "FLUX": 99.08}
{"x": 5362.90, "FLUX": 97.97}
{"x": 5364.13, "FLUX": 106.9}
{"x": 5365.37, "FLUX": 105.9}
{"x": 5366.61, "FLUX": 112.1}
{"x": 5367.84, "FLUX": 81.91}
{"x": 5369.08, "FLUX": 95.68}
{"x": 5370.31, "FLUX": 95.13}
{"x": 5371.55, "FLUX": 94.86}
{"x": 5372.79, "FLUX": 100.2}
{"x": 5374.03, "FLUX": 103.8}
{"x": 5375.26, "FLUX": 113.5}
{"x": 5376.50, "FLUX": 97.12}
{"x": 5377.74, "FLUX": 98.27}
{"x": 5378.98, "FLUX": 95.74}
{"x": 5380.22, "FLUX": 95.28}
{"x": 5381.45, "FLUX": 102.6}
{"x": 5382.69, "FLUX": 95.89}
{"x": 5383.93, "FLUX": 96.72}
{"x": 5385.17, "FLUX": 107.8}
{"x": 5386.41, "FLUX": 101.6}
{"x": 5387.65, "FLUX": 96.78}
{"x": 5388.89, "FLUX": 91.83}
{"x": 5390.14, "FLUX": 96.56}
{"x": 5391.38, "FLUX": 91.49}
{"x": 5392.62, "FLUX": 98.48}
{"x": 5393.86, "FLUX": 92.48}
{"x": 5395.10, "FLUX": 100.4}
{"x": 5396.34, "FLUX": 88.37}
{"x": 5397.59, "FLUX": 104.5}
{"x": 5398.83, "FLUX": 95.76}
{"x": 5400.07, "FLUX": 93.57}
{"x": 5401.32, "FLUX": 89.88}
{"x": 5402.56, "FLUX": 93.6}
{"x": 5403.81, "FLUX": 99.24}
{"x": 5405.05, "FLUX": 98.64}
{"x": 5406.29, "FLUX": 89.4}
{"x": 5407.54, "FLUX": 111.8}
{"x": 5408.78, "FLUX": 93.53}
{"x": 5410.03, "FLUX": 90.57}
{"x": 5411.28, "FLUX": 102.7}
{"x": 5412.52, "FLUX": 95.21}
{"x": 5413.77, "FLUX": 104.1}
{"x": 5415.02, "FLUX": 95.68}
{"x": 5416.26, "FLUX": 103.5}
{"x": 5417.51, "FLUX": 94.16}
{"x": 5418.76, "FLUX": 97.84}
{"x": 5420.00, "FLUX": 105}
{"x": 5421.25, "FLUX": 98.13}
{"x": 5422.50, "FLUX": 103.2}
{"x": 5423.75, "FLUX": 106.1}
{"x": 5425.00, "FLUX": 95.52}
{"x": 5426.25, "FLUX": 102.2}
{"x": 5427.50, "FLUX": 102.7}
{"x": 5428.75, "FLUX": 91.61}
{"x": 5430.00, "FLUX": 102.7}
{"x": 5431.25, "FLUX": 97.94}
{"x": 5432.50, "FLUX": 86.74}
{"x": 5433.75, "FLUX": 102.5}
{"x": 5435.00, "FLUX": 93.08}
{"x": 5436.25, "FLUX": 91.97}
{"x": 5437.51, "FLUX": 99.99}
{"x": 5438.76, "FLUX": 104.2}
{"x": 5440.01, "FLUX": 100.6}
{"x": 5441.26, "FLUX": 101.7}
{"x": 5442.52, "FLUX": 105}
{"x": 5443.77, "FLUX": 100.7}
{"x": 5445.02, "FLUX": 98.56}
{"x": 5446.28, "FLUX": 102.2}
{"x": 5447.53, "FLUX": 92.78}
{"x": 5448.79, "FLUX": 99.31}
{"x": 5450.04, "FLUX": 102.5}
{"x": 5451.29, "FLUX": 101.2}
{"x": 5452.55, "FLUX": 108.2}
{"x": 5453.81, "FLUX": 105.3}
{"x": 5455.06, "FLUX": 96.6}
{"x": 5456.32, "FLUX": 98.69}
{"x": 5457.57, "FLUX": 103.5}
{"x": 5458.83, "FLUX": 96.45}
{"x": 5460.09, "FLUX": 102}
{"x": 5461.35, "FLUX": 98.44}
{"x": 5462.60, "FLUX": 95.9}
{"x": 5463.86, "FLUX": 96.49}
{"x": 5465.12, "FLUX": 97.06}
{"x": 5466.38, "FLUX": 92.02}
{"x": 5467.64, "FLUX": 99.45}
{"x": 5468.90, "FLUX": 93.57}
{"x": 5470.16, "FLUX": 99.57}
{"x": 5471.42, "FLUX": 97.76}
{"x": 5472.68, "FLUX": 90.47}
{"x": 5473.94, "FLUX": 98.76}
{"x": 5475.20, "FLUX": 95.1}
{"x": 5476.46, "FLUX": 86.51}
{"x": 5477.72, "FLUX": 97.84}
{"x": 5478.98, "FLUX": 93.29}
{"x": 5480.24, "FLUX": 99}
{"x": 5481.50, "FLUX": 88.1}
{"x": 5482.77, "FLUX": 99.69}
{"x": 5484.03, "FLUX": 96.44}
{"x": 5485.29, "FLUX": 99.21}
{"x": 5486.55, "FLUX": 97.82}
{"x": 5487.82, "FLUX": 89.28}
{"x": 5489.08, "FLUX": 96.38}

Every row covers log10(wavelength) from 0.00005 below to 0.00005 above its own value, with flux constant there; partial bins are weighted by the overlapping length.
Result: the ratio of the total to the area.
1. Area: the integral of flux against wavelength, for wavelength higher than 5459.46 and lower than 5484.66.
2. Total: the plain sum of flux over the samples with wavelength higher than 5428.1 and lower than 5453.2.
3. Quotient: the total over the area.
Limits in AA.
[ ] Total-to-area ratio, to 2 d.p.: 0.82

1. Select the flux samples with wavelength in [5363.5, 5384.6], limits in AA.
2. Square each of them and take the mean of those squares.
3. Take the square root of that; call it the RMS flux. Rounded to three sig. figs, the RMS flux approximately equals 99.8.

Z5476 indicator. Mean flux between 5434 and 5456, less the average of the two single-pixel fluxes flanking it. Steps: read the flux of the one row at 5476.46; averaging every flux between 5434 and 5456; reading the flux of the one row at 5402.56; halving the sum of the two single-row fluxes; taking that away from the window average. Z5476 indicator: 10.2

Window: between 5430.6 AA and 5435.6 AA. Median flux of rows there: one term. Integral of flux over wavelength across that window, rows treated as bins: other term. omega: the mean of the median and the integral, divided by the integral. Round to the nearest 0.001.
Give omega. 0.600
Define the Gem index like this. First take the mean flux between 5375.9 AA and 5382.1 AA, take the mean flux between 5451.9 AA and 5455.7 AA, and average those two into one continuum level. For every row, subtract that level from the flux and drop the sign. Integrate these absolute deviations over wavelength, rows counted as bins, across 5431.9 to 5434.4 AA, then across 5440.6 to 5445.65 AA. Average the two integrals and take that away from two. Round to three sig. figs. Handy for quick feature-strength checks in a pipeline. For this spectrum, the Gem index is -12.7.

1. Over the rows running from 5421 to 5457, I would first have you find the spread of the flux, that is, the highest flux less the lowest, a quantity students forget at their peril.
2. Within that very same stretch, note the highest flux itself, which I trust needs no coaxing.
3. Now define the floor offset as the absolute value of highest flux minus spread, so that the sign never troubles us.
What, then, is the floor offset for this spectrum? 87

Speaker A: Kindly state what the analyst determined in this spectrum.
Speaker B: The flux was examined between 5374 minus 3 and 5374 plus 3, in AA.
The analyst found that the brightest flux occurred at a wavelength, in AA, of 5375.26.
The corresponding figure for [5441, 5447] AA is 5442.52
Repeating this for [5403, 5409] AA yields 5407.54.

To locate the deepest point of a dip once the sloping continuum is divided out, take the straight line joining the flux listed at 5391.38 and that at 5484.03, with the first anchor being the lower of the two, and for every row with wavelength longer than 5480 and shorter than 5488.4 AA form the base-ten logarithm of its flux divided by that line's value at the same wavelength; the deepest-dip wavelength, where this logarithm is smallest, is 5481.50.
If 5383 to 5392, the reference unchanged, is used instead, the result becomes 5391.38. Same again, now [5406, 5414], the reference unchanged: 5406.29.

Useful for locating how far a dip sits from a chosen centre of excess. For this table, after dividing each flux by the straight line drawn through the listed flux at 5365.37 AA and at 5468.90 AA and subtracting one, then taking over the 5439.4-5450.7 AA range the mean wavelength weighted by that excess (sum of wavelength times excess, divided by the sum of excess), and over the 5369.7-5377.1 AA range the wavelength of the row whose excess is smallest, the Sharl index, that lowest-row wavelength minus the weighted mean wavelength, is -73.0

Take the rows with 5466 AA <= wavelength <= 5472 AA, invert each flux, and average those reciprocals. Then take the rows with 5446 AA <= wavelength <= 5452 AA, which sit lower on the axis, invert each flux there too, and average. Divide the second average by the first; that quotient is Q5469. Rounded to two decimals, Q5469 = 0.97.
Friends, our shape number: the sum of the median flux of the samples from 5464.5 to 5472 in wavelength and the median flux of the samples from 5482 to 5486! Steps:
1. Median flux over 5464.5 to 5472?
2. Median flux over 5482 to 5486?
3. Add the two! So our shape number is 197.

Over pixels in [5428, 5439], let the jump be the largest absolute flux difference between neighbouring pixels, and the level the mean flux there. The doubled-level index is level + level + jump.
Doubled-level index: 209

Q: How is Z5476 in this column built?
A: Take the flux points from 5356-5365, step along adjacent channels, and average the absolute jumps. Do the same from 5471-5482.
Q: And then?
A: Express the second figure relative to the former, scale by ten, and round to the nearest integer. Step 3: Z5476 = 19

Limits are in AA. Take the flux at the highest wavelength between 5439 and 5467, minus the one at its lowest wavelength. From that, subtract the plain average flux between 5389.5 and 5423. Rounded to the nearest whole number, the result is -106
